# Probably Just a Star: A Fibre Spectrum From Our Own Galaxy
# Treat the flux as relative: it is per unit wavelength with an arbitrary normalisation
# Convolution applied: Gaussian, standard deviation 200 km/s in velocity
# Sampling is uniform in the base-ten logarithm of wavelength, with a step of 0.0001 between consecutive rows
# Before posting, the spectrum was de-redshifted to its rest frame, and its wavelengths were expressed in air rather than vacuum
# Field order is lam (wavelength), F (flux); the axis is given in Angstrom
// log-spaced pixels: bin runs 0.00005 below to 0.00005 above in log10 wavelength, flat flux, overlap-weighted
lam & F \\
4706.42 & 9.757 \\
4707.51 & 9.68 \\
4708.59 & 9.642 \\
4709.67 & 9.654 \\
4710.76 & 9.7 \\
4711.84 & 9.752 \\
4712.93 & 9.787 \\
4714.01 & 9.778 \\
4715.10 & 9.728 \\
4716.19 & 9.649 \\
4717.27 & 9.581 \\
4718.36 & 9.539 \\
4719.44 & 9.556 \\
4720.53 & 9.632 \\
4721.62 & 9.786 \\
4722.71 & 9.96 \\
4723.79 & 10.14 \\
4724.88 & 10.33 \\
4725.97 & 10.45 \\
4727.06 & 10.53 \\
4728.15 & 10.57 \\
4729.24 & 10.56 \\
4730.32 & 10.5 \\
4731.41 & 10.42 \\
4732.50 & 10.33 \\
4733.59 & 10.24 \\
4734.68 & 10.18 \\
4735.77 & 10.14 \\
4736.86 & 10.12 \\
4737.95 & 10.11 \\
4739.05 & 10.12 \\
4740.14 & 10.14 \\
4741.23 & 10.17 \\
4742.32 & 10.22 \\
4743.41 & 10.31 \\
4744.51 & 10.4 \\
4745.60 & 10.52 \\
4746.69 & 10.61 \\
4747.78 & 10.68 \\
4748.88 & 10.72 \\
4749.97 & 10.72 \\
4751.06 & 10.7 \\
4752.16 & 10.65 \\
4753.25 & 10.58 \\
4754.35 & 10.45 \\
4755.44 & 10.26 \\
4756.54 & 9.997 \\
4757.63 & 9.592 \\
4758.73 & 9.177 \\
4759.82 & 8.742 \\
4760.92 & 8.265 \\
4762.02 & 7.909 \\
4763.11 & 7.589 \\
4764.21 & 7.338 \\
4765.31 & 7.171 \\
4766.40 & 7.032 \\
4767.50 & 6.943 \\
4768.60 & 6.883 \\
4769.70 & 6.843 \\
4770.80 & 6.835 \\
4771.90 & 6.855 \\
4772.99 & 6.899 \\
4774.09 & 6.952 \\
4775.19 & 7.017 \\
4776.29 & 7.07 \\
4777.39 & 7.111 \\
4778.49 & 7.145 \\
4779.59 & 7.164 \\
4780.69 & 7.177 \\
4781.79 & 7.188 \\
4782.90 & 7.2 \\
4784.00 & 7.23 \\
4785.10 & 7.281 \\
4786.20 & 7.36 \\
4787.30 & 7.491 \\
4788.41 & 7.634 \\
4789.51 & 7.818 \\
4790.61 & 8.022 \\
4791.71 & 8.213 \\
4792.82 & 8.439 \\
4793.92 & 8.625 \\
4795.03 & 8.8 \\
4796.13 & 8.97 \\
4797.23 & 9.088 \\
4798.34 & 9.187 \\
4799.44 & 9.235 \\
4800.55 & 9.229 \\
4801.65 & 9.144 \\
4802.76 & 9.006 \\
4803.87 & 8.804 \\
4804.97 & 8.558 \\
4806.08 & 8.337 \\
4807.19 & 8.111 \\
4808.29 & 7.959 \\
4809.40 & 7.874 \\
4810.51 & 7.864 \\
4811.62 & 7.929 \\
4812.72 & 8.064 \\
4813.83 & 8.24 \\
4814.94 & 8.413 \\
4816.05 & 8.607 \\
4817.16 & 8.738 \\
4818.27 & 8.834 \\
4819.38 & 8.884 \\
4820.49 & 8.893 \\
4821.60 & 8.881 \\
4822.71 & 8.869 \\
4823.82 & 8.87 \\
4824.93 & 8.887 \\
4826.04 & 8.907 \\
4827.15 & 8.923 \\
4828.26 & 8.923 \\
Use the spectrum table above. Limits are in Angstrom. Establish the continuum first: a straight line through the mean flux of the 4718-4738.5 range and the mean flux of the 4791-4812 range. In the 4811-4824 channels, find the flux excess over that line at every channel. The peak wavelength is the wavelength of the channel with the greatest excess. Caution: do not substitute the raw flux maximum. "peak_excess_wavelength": 4823.82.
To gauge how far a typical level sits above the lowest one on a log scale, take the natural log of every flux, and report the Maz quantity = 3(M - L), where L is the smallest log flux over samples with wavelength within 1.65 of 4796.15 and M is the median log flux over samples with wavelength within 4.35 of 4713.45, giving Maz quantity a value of 0.3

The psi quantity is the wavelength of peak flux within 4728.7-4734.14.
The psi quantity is 4729.24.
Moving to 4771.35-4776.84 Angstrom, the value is 4776.29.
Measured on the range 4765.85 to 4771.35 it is 4766.40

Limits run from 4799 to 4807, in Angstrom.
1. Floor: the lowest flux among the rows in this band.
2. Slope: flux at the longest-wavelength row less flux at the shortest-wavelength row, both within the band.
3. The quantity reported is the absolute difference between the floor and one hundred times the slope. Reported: 98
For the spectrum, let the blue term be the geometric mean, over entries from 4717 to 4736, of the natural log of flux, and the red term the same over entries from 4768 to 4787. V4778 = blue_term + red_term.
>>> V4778 4.27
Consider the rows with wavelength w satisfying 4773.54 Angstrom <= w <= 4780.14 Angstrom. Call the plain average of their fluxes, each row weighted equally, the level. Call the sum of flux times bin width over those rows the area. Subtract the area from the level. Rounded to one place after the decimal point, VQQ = -39.6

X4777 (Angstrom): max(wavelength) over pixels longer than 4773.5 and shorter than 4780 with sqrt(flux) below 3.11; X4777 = 4779.59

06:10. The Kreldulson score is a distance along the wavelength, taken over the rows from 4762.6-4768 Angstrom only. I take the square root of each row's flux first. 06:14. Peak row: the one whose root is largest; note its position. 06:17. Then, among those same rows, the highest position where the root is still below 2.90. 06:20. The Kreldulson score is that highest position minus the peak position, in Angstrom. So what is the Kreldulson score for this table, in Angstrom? 4.4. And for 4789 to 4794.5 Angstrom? -2.2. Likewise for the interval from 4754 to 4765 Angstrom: 9.9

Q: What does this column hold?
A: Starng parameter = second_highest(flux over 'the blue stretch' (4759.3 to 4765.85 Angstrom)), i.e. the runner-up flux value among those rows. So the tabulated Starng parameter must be 8.265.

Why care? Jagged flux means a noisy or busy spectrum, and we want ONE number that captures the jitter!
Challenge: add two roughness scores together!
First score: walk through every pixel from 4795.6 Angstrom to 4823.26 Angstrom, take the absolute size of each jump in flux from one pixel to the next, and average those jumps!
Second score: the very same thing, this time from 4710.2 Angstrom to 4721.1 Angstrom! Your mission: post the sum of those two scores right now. 0.16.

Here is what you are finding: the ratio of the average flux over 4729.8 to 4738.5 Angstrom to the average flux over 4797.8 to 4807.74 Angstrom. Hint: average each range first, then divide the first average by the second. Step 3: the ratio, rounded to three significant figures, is 1.16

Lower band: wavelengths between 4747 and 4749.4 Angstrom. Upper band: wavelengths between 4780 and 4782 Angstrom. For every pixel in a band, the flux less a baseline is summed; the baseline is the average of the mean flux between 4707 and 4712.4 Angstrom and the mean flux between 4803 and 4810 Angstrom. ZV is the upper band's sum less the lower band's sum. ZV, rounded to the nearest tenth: -7.0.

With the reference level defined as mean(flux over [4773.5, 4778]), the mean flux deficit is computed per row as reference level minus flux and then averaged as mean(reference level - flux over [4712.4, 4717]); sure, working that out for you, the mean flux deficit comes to -2.7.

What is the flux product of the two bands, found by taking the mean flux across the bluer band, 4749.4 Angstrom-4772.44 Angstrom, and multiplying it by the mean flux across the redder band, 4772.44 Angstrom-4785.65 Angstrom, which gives 61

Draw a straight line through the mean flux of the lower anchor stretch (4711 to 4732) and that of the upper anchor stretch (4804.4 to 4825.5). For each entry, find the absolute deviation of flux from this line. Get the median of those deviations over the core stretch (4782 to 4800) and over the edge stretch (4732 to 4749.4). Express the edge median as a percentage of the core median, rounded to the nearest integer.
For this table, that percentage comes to 66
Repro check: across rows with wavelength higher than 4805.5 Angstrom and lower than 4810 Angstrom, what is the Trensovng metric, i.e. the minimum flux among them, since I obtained 7.874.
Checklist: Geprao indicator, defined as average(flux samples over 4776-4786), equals 7.2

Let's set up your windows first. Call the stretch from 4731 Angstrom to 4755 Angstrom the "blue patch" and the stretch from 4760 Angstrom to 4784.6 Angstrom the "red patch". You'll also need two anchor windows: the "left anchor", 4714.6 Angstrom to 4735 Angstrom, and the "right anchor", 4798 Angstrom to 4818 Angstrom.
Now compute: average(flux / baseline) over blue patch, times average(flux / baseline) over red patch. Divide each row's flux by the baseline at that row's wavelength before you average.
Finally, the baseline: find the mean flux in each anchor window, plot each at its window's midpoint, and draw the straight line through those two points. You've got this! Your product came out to 0.83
